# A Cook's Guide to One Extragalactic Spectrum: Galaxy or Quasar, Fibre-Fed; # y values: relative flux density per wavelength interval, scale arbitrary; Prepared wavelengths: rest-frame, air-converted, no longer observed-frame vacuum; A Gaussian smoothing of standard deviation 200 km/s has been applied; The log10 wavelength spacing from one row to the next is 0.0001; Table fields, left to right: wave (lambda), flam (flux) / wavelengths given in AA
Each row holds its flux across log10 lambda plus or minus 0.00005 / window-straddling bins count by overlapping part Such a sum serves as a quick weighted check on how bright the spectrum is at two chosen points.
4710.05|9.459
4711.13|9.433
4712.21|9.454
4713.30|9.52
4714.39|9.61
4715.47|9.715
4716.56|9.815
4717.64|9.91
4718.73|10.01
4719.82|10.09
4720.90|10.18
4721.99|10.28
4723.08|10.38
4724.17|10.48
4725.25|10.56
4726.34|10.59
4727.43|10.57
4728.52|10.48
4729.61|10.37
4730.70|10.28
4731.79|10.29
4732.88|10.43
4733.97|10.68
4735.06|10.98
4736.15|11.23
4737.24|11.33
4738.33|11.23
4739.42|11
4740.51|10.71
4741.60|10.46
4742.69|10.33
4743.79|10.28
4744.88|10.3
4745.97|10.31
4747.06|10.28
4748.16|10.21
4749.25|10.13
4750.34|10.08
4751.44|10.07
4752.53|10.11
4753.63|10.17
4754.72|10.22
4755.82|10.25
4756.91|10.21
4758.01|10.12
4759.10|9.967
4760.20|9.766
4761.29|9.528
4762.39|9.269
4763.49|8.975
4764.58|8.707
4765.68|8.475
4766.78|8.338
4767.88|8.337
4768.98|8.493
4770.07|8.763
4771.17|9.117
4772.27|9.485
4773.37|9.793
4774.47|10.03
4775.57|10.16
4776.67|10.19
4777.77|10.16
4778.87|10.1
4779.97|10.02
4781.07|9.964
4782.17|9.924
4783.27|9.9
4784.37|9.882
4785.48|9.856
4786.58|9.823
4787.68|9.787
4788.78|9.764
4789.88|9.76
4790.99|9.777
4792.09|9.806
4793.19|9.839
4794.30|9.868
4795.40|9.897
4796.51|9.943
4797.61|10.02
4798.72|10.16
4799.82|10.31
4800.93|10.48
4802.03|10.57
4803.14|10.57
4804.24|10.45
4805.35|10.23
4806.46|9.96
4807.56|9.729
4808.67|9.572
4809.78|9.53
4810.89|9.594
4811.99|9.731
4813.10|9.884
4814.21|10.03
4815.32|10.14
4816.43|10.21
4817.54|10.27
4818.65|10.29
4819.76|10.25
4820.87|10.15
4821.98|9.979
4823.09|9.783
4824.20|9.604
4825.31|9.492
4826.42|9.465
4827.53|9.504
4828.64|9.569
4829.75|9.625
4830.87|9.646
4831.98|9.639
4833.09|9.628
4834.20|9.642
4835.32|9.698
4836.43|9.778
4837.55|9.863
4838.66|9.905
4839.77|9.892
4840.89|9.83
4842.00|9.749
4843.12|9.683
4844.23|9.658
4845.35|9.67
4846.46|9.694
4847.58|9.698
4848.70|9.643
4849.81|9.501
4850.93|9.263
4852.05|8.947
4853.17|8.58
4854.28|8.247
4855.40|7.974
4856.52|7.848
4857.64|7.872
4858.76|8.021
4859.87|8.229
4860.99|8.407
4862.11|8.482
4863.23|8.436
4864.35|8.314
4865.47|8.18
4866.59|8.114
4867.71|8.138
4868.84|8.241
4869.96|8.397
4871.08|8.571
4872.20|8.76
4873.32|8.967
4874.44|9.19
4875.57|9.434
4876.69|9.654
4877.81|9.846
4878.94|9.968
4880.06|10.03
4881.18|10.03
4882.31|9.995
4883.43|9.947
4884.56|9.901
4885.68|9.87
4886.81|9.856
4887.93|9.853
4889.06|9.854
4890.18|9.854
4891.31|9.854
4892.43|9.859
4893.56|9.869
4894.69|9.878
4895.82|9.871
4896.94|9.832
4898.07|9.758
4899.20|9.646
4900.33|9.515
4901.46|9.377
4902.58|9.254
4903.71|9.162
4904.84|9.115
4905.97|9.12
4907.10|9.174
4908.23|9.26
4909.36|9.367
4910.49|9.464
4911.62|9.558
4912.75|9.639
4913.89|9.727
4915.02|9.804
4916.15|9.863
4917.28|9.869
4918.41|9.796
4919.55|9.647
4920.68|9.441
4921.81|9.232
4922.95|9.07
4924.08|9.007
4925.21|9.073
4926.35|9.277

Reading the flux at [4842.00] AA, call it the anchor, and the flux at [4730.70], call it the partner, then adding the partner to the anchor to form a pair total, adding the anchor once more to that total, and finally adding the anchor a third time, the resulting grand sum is 39.5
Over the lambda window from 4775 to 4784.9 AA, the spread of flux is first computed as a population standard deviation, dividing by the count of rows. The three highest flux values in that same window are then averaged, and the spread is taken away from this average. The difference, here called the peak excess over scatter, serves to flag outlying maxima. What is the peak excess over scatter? 10.1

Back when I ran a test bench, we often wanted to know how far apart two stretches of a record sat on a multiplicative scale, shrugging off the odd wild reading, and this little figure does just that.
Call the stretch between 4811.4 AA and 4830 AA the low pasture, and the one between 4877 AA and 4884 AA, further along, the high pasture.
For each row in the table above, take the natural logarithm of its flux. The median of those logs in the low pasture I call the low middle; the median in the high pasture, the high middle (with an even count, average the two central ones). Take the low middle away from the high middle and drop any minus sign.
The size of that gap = 0.01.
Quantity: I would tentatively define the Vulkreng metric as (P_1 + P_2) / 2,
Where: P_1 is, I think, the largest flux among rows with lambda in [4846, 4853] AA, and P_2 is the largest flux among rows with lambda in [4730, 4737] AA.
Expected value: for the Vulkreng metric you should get 10.5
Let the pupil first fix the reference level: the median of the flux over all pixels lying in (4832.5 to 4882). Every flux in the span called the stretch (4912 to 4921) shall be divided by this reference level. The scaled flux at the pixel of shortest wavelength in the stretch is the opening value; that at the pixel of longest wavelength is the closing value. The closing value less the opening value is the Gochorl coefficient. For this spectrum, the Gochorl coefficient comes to -0.02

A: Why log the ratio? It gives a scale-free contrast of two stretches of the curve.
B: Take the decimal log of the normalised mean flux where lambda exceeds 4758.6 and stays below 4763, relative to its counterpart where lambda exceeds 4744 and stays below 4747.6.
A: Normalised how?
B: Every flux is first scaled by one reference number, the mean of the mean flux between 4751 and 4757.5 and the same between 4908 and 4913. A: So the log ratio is -0.03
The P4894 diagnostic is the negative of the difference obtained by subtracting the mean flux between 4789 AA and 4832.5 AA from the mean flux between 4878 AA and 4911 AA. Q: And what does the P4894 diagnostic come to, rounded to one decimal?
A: 0.3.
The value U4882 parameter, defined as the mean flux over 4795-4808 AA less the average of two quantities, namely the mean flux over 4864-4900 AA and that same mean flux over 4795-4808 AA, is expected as 0.39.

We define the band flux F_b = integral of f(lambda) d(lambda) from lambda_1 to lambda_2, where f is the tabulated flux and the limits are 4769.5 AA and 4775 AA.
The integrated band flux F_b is 52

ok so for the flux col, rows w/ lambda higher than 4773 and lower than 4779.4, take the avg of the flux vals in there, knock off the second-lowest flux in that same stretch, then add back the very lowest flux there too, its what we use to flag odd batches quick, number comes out 9.8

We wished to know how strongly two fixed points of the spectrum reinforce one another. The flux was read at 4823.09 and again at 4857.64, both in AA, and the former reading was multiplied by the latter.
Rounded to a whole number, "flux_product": 77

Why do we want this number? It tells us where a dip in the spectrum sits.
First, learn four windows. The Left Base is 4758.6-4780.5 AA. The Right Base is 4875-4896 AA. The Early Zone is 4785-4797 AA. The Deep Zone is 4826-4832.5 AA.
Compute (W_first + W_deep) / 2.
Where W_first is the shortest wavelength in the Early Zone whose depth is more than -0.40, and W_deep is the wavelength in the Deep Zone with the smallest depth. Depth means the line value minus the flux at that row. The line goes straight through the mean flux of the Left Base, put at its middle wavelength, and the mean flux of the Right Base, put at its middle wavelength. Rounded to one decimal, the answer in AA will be 4808.7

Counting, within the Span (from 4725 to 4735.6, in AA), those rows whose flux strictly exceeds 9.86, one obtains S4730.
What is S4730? 10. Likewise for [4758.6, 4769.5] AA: 1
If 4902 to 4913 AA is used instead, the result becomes 0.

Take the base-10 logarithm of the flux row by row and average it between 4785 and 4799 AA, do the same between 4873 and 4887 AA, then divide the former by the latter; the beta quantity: 1.006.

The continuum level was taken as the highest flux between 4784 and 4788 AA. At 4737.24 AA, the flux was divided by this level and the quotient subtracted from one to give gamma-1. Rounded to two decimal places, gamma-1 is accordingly -0.15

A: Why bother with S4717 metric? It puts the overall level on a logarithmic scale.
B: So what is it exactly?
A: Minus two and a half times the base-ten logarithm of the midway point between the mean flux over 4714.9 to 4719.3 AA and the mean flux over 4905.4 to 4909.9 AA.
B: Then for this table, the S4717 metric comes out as -2.450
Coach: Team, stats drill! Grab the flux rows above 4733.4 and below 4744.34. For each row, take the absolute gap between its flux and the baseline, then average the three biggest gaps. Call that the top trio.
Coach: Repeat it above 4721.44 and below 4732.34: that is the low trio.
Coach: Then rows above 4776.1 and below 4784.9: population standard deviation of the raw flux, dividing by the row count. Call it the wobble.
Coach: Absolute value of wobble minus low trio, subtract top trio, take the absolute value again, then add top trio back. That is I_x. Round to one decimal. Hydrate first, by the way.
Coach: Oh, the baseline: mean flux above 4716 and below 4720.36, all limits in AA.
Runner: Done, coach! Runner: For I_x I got 2.1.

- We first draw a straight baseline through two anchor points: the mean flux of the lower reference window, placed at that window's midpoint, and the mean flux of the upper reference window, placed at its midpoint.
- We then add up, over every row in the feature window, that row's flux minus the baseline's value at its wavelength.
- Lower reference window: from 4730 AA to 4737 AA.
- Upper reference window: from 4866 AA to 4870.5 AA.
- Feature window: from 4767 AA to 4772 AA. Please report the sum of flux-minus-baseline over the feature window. -5.3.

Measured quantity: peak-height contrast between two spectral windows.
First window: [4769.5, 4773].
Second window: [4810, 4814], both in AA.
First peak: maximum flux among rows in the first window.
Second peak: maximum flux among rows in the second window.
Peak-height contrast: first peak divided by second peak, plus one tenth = 1.06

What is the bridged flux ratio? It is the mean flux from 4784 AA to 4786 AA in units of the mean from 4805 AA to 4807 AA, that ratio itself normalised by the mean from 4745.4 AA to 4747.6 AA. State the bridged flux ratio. 0.095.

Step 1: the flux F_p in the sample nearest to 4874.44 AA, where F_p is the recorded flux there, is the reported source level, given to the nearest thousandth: 9.190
